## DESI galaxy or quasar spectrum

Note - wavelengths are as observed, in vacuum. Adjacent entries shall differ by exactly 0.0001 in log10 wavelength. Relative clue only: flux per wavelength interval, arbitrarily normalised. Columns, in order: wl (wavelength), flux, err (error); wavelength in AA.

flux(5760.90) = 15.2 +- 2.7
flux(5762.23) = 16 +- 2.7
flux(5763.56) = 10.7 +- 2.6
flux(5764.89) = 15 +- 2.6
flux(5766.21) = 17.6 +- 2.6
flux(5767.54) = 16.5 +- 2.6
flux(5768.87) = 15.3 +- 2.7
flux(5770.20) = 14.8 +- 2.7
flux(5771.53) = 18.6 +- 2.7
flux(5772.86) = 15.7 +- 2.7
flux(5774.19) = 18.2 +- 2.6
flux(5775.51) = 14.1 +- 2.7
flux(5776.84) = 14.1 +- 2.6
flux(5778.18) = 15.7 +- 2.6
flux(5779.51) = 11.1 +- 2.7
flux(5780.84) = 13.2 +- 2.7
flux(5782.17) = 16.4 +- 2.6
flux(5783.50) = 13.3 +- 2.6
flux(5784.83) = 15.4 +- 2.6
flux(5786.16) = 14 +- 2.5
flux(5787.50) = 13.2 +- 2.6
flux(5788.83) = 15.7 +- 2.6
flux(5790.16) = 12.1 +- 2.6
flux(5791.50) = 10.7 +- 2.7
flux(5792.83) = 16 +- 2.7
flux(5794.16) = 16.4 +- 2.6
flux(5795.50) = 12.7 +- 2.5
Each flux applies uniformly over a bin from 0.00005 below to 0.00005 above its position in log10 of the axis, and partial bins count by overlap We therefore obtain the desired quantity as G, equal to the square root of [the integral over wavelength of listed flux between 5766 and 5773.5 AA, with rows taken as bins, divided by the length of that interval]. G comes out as 4.0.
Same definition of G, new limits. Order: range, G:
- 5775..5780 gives 3.7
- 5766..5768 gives 4.1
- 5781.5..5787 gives 3.8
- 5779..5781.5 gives 3.5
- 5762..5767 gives 3.8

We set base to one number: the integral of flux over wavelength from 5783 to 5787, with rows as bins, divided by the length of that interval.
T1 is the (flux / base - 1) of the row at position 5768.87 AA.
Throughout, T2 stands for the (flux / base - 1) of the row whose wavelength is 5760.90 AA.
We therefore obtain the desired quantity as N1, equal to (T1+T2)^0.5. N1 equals 0.38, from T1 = 0.08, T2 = 0.07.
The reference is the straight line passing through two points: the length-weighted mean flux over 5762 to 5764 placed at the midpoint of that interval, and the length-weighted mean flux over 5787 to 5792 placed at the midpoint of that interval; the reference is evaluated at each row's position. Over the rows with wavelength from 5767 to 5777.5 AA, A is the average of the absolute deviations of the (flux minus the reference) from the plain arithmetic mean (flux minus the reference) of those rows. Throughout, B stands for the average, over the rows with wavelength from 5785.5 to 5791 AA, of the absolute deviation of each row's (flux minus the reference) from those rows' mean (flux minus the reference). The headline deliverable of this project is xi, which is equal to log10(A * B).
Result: 0.18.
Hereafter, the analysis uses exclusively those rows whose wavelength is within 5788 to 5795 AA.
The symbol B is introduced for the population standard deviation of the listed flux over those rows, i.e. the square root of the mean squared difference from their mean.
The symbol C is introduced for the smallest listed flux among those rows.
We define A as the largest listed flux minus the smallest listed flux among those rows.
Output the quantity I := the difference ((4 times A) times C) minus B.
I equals 242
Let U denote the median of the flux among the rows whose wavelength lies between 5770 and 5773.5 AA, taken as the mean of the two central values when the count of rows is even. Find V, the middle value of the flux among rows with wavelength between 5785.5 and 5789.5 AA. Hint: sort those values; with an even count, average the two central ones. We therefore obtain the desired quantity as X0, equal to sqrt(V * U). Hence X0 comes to 14.8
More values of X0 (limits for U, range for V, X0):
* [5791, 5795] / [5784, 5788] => 15.0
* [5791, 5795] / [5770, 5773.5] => 15.8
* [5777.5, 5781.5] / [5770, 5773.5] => 14.4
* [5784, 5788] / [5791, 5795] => 15.0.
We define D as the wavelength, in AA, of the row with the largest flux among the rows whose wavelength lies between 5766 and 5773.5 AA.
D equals 5771.53 AA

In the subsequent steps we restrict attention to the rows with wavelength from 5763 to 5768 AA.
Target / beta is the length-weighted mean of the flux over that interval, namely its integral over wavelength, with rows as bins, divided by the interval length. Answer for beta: 15.0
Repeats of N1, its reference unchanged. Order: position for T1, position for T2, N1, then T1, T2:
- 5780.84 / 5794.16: 0.29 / -0.07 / 0.15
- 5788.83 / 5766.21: 0.59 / 0.10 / 0.24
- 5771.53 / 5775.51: 0.55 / 0.31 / -0.01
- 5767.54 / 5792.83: 0.53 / 0.16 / 0.13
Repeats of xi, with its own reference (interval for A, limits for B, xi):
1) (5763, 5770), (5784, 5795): 0.47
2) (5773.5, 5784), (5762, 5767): 0.54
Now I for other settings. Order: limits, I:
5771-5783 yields 331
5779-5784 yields 233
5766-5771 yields 165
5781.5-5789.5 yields 168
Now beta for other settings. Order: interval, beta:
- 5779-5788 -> 13.9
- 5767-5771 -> 15.6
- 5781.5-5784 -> 15.0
